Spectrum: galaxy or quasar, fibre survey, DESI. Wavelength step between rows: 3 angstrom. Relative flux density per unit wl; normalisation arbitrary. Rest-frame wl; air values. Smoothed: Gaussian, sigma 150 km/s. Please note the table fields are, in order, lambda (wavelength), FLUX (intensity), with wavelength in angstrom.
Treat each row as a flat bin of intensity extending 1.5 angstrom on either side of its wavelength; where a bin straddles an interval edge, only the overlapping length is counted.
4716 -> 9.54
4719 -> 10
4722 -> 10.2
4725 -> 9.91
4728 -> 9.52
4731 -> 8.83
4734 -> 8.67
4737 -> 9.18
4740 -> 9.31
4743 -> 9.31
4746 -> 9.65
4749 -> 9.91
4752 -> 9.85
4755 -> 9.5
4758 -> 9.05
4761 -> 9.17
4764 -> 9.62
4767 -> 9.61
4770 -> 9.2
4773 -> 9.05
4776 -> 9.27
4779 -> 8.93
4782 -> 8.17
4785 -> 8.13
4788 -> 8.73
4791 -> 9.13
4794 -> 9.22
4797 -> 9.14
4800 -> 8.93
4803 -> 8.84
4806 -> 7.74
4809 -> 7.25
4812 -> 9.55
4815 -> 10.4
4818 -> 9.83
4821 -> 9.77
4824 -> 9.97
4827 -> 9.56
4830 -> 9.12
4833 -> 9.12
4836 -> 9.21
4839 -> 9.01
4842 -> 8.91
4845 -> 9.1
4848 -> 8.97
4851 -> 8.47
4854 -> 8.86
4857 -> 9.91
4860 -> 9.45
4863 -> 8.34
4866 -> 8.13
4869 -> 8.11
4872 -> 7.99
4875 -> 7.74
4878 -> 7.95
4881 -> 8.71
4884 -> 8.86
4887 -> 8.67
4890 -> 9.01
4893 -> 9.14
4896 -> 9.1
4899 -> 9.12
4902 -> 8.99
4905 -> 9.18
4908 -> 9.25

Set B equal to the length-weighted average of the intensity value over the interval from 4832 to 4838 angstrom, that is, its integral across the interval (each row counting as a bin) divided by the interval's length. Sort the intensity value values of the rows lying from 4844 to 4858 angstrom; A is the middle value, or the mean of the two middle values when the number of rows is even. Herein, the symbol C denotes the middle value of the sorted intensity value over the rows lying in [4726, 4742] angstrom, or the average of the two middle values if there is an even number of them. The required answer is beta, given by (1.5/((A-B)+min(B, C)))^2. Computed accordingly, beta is 0.0280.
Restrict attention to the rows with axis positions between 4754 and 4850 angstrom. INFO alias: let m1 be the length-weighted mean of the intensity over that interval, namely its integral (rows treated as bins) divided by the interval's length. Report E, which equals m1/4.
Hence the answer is 2.27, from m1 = 9.1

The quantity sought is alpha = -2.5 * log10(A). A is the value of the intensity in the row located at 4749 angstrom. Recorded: -2.49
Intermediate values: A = 9.91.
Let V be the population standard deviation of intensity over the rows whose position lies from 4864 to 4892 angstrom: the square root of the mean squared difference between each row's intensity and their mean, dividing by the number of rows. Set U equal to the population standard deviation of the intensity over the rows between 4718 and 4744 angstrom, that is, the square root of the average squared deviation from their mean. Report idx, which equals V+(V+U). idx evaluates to 1.4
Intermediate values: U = 0.49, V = 0.4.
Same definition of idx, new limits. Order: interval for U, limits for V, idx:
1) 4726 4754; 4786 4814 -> 1.8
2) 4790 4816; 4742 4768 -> 1.4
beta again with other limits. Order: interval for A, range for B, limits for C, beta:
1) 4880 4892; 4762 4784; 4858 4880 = 0.0370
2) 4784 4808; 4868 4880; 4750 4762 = 0.0285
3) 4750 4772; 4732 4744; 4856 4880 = 0.0310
